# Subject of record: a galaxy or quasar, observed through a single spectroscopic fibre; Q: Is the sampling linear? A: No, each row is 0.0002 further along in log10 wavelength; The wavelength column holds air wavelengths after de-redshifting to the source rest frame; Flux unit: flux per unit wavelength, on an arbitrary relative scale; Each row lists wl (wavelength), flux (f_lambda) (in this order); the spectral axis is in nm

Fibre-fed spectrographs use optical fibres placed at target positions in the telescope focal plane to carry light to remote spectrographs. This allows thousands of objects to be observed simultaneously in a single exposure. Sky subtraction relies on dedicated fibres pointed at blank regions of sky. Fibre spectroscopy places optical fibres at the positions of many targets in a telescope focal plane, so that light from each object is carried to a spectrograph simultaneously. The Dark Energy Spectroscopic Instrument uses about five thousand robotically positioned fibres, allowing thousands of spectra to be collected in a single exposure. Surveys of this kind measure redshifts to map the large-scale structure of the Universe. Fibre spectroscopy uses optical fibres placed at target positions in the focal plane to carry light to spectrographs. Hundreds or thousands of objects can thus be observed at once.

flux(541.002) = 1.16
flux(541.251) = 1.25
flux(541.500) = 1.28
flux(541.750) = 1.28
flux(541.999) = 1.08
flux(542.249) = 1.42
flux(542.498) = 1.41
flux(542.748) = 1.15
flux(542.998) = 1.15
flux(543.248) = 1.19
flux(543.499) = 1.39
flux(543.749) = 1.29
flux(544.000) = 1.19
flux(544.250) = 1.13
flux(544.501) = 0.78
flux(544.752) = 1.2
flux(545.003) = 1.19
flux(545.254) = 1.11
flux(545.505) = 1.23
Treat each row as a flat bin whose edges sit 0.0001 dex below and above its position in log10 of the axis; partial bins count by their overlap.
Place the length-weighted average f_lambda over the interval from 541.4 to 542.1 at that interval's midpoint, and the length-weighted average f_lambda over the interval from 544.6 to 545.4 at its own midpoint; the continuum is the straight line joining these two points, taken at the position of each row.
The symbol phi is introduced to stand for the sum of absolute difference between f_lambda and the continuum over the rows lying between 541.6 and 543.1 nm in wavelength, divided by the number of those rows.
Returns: 0.12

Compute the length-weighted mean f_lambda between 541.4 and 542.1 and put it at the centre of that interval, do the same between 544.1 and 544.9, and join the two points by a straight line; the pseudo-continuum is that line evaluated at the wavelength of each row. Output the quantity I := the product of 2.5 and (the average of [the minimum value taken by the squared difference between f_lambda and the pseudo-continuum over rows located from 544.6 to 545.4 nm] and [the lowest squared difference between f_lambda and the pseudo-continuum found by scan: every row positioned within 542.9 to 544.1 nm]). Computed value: 0.015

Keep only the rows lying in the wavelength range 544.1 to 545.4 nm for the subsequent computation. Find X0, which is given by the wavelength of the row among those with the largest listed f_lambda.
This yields 544.752 nm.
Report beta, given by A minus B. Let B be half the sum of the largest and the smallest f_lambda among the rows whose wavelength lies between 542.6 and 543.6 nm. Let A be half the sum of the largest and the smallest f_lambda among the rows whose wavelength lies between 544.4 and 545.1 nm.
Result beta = -0.28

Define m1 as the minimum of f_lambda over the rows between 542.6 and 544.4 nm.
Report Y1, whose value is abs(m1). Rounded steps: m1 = 1.13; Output 1.13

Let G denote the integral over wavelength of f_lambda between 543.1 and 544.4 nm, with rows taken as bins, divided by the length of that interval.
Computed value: 1.227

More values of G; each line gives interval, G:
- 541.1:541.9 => 1.261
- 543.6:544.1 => 1.249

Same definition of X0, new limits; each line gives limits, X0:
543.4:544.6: 543.499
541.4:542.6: 542.249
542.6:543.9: 543.499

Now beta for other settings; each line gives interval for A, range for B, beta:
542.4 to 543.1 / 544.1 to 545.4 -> 0.29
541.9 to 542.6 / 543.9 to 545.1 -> 0.26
